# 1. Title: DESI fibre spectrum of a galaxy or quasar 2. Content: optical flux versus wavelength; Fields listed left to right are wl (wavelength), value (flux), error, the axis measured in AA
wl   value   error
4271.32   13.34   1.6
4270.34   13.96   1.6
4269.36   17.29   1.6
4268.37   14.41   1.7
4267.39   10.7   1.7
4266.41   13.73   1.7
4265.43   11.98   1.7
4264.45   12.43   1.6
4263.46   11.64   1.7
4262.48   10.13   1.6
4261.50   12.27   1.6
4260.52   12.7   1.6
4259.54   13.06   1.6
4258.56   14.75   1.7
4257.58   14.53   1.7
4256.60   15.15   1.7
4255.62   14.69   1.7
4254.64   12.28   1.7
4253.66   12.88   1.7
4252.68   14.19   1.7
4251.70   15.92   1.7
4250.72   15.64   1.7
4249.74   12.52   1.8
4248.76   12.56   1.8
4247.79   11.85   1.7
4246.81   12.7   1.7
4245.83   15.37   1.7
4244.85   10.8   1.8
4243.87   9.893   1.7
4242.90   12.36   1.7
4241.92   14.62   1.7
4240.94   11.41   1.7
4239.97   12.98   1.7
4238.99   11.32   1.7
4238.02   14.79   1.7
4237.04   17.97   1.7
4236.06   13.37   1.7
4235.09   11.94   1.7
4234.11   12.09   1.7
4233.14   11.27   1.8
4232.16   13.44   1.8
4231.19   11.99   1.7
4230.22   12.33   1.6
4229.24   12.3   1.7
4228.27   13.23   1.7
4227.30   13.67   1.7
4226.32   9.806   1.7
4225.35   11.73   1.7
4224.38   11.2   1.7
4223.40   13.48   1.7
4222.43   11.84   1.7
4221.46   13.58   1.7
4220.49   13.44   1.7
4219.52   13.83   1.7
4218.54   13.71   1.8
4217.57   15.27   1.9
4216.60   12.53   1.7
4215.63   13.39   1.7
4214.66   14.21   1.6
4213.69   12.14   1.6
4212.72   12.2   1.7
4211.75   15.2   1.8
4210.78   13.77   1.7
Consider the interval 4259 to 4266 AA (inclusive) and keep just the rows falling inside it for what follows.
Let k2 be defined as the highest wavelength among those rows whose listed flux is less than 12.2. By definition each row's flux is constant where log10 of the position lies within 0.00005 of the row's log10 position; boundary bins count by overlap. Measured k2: 4265.43 AA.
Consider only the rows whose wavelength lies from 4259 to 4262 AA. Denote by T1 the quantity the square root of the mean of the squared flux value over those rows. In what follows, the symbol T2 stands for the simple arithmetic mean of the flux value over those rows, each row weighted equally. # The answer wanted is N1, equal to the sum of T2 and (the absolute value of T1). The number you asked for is 25.4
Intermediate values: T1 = 12.7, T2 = 12.7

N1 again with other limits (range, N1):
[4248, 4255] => 27.5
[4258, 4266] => 24.8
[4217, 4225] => 26.6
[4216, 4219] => 27.7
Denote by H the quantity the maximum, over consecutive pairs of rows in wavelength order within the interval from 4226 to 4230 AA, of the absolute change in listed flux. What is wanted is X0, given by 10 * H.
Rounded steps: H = 3.9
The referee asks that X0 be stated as 39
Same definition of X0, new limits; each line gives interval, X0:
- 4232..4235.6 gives 22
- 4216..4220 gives 27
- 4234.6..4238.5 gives 46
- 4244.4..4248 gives 46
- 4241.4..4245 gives 25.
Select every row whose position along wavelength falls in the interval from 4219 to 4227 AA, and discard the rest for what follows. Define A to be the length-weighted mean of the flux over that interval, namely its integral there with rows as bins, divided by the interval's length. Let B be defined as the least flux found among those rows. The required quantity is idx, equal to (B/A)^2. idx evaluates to 0.627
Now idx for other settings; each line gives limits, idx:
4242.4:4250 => 0.652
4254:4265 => 0.603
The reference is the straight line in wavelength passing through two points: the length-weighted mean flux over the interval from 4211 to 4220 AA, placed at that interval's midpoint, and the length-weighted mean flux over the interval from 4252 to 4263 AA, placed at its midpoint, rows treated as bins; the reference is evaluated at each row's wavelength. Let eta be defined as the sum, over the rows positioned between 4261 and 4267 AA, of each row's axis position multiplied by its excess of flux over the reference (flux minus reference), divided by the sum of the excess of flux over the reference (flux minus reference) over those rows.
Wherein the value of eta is 4263.1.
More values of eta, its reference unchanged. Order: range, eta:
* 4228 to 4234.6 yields 4231.7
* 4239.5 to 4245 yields 4243.4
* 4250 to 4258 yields 4253.5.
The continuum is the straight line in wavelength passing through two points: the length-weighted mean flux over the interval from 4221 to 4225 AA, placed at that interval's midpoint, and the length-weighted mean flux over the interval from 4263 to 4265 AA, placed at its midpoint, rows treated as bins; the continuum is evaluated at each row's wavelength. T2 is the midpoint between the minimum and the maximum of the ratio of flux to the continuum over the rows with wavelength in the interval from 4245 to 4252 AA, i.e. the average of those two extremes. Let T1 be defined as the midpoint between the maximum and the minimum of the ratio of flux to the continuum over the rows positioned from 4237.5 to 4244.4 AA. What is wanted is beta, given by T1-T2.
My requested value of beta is -0.14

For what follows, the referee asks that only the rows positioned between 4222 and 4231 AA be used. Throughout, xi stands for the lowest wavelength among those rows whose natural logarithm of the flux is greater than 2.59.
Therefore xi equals 4223.40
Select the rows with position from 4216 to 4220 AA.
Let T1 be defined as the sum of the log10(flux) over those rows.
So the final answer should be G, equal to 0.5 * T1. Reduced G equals 2.28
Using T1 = 4.56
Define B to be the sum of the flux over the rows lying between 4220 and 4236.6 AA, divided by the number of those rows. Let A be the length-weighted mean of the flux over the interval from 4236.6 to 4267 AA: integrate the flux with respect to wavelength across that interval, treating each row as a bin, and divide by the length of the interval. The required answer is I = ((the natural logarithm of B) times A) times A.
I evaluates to 437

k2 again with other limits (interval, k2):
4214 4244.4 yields 4243.87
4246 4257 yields 4247.79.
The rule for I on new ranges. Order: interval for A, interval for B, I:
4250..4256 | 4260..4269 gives 503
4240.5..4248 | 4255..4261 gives 406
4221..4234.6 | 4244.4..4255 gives 391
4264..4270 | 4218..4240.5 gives 462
